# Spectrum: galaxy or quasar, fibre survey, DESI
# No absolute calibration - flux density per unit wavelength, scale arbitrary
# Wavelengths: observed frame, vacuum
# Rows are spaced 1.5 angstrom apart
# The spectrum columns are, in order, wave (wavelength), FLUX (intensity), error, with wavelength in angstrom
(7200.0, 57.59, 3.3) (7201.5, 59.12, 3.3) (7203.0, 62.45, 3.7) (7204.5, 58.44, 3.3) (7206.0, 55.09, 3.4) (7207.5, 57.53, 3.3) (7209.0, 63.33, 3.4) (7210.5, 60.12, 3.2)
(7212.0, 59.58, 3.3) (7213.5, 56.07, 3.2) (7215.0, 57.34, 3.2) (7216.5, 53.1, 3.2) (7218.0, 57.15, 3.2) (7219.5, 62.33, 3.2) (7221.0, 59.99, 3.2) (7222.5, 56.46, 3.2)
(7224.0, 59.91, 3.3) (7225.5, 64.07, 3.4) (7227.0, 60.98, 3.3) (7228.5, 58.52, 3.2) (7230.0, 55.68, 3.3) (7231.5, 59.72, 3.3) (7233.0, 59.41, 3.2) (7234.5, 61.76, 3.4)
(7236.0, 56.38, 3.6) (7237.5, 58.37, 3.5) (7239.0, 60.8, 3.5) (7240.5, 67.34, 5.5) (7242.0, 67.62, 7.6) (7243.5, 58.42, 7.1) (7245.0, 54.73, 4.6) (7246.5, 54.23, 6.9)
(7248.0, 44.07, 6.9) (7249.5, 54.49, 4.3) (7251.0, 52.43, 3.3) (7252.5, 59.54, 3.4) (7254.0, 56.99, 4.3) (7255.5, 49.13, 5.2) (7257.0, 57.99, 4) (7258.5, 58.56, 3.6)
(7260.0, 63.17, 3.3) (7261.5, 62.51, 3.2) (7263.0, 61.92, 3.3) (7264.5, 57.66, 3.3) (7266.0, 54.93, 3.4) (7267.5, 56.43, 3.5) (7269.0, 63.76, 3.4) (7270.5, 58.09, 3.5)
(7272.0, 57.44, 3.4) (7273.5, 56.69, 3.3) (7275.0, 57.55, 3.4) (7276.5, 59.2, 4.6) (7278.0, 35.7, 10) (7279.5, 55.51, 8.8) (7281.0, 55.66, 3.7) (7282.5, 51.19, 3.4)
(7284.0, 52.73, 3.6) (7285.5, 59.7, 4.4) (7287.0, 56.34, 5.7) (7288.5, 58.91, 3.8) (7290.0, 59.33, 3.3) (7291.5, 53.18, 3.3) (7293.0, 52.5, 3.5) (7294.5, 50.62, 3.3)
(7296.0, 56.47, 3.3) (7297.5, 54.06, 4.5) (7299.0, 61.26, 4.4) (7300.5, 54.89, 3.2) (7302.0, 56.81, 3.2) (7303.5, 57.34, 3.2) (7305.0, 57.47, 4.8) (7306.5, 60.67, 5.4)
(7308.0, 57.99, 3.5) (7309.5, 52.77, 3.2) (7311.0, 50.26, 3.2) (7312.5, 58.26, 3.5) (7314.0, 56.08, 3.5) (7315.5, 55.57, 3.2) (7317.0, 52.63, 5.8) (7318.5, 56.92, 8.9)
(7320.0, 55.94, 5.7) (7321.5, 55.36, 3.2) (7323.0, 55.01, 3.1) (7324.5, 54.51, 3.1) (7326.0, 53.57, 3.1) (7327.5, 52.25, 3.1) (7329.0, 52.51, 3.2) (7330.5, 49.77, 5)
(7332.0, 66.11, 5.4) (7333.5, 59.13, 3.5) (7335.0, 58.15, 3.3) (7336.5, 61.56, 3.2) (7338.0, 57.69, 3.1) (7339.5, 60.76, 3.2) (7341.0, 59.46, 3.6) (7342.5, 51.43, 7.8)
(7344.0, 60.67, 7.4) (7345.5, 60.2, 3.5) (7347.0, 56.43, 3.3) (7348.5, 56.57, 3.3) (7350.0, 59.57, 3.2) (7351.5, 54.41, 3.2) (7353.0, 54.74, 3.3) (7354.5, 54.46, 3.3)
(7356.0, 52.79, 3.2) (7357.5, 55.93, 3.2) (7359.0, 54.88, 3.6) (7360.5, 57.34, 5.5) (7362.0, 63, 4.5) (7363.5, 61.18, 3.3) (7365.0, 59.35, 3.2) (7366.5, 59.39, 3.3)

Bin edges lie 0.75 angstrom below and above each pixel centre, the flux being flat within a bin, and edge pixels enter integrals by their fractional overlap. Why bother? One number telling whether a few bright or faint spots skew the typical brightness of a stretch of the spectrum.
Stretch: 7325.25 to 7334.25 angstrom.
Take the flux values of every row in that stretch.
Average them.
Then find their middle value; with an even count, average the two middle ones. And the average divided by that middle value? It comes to 1.05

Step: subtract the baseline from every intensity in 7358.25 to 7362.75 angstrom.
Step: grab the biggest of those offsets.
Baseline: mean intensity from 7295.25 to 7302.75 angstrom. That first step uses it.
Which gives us 6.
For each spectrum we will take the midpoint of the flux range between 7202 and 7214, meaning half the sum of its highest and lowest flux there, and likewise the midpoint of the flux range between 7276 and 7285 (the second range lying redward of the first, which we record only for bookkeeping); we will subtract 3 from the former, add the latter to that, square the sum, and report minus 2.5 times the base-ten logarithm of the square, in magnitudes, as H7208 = -10.1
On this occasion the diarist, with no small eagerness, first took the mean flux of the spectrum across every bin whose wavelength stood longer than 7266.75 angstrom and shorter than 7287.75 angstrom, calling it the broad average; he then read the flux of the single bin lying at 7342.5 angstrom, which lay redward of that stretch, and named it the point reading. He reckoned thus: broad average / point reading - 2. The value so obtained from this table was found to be -0.92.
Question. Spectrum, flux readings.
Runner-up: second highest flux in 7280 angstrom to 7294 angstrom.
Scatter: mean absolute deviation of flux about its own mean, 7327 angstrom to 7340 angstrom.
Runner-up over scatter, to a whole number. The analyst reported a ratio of 15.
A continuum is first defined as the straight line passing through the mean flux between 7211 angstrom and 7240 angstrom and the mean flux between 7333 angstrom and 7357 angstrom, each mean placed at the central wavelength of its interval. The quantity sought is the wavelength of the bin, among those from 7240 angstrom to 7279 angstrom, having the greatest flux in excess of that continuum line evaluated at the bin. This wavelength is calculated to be 7242.0 angstrom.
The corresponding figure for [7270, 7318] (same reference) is 7299.0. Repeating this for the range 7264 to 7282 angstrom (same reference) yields 7269.0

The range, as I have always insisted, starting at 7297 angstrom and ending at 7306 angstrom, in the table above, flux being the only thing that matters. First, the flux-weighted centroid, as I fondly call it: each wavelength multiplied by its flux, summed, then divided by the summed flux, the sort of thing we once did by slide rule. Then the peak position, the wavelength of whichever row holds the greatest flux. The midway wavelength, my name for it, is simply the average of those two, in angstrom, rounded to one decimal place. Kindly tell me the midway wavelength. 7300.1 angstrom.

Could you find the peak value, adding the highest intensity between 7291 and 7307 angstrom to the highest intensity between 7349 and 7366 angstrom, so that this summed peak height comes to 124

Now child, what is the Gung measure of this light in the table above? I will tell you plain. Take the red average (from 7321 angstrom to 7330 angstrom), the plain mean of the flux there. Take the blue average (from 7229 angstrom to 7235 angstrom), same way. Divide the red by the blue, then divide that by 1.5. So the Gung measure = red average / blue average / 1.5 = 0.61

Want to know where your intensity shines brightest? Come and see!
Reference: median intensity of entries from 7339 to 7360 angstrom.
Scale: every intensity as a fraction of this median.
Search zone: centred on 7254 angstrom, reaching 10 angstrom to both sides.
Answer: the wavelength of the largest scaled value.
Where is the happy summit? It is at 7260.0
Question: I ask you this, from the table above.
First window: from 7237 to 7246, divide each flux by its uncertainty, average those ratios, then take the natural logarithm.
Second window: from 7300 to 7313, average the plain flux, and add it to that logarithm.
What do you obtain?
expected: 58.8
